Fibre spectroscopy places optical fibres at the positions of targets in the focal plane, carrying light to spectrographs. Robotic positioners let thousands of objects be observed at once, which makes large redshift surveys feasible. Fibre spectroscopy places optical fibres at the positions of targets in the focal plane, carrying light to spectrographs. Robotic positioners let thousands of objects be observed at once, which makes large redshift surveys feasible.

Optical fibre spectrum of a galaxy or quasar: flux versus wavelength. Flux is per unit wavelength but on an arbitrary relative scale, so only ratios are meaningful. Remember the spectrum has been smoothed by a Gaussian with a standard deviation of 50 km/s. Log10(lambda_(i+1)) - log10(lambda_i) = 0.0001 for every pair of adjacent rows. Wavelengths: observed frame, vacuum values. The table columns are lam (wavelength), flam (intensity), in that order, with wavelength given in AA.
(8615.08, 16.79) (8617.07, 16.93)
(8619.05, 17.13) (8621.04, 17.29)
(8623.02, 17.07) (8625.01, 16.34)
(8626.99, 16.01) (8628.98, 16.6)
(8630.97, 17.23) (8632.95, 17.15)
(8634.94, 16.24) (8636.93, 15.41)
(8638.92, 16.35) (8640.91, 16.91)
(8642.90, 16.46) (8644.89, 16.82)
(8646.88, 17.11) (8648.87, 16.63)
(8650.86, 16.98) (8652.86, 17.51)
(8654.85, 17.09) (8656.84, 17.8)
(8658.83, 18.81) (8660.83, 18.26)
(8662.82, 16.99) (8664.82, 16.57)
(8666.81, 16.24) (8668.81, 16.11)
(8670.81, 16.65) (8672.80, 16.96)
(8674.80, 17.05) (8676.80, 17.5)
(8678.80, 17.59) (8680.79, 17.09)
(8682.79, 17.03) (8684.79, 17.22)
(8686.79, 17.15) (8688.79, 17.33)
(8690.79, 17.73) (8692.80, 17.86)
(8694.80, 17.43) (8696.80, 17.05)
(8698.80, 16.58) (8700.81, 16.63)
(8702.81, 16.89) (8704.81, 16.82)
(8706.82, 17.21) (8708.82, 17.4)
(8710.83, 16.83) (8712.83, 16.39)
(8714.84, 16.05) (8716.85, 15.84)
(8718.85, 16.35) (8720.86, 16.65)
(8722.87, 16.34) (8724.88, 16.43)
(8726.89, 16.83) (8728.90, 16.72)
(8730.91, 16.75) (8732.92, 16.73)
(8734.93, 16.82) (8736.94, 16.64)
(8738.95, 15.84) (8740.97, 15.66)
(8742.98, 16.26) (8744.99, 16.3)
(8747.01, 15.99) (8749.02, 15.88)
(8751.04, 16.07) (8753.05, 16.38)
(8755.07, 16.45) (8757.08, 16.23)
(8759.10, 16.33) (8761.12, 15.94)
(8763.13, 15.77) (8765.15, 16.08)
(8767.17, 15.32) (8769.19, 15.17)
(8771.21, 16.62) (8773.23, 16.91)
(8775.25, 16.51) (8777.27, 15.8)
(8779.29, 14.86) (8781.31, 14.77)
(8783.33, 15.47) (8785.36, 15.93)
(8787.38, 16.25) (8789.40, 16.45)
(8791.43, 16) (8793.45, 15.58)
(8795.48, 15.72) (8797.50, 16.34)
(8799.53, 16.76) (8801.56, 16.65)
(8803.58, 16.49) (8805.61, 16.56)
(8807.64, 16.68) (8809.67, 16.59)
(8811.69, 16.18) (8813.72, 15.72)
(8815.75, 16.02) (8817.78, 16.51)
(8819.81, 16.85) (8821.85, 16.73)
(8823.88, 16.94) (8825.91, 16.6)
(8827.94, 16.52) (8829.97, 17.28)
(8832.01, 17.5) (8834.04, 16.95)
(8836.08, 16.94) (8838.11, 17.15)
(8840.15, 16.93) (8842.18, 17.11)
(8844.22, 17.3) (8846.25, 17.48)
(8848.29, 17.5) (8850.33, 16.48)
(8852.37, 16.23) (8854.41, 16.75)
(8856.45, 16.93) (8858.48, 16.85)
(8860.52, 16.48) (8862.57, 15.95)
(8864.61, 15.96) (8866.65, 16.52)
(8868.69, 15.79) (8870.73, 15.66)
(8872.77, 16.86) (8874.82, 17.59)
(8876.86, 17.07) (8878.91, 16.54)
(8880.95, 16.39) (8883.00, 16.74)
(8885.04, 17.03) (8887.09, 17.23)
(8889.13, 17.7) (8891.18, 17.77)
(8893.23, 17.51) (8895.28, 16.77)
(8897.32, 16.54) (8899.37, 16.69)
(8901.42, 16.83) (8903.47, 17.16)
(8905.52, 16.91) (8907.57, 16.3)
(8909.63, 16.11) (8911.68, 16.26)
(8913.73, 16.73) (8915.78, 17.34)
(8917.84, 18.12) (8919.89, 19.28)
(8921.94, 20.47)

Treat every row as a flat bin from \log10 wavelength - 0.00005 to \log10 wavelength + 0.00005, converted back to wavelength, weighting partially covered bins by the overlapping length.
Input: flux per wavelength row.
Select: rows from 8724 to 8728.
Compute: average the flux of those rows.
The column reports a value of 16.6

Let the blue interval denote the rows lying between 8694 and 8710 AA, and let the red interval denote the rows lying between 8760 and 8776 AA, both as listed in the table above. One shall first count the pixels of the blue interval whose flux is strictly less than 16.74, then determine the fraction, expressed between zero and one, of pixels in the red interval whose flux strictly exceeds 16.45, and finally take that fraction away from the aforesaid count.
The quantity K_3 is 2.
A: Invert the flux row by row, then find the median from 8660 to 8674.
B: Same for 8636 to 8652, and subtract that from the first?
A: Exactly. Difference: 0.0003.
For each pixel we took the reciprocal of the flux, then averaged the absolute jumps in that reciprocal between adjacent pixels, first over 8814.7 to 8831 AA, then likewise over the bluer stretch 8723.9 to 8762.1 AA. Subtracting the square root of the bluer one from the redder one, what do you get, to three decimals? -0.028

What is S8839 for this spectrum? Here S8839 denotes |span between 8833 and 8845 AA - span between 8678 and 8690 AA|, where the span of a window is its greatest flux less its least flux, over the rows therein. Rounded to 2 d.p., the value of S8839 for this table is 0.19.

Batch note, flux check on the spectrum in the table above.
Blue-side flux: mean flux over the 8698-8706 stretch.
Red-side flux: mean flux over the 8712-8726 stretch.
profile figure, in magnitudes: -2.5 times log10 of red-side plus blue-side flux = -3.797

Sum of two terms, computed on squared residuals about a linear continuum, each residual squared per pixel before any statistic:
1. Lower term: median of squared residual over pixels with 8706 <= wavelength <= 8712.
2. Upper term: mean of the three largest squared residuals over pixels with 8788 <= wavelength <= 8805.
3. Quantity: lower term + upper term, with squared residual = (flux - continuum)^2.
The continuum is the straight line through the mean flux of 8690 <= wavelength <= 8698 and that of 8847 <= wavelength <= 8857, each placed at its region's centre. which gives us 1.7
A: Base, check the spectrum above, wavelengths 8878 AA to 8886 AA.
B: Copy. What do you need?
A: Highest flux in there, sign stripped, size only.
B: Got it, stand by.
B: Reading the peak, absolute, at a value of 17.0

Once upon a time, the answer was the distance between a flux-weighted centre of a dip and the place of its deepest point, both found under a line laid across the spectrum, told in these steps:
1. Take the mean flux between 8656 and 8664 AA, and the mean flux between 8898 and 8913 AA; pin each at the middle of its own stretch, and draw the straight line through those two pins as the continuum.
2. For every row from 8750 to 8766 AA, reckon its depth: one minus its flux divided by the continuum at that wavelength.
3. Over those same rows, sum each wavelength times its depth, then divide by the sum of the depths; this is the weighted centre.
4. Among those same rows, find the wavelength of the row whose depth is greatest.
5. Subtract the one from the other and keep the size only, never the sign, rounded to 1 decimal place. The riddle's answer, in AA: 4.7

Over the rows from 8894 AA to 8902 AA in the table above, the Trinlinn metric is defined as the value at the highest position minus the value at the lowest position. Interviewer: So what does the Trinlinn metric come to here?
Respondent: 0.1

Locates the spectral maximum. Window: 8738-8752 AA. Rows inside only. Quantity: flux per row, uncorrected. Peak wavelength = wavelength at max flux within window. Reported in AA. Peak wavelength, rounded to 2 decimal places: 8744.99 AA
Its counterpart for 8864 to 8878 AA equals 8874.82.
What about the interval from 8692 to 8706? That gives 8692.80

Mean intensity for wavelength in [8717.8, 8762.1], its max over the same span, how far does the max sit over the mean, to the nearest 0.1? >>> 0.5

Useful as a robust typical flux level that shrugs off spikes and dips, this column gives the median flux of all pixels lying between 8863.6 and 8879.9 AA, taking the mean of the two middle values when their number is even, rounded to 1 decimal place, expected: 16.5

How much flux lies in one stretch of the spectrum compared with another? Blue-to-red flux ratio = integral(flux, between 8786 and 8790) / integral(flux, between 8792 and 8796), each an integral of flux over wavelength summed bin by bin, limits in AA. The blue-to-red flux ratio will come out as 1.04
